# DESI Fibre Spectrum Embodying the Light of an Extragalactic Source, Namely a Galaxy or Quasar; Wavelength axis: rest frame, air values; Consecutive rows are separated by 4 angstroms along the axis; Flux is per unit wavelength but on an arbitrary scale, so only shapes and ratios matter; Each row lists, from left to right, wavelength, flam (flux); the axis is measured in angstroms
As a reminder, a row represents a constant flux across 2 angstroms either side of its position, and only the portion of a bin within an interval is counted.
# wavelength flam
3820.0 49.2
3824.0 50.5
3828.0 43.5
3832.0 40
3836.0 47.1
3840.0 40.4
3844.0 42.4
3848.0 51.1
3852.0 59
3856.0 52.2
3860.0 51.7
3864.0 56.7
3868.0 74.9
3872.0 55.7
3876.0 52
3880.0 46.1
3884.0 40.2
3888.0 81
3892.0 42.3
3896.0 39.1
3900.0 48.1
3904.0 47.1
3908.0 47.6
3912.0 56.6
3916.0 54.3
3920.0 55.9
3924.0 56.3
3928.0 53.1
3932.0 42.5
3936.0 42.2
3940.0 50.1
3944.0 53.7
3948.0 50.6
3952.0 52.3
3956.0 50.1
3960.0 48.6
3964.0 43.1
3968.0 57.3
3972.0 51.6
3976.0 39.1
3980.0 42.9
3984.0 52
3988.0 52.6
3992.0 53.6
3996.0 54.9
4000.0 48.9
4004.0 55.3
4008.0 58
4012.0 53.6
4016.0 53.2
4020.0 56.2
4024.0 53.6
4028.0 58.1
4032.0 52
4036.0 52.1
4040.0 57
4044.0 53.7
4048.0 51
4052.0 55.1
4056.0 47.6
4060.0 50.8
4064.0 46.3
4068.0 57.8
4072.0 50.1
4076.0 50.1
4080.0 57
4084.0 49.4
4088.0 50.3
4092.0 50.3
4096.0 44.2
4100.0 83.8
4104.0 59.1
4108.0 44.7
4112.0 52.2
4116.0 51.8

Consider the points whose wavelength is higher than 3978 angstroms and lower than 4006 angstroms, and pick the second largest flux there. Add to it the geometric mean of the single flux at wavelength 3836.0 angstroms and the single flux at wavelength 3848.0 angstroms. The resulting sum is 104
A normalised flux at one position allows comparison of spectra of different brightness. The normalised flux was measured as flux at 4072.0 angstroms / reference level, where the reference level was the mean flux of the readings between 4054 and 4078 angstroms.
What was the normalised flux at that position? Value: 0.99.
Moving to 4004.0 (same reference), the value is 1.10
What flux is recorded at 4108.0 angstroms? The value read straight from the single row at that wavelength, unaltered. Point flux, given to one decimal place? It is 44.7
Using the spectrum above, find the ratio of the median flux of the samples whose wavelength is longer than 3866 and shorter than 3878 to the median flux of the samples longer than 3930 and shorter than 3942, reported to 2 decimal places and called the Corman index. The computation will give 1.31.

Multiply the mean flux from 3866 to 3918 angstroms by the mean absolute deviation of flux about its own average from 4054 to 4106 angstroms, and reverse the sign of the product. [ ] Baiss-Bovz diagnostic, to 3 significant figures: -351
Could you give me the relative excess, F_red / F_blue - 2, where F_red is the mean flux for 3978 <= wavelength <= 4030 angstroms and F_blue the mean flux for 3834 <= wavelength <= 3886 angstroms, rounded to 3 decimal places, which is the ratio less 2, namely -0.965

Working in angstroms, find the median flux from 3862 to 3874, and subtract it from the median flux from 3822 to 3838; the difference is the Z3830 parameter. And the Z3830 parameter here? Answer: -11.4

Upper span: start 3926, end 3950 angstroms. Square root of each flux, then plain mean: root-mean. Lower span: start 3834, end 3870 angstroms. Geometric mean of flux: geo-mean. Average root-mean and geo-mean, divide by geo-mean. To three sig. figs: 0.567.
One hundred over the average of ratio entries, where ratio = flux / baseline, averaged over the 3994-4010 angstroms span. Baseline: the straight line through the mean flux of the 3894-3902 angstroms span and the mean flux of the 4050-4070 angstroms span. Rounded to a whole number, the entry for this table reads 90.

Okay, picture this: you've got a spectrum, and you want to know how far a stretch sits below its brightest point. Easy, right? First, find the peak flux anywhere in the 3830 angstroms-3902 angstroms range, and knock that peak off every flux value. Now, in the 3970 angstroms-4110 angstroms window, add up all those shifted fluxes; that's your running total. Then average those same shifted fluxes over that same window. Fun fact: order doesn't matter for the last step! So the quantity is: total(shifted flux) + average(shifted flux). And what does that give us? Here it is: -1017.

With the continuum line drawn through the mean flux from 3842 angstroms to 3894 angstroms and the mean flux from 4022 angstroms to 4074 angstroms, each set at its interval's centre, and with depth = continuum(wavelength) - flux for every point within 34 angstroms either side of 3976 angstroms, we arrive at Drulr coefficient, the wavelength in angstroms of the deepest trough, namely 3976.0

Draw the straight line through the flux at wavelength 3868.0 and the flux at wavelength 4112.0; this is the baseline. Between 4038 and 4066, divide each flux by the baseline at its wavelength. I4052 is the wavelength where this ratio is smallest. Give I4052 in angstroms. 4064.0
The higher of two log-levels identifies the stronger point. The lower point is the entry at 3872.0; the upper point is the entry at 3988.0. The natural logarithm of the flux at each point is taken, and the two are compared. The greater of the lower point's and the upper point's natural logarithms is 4.02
